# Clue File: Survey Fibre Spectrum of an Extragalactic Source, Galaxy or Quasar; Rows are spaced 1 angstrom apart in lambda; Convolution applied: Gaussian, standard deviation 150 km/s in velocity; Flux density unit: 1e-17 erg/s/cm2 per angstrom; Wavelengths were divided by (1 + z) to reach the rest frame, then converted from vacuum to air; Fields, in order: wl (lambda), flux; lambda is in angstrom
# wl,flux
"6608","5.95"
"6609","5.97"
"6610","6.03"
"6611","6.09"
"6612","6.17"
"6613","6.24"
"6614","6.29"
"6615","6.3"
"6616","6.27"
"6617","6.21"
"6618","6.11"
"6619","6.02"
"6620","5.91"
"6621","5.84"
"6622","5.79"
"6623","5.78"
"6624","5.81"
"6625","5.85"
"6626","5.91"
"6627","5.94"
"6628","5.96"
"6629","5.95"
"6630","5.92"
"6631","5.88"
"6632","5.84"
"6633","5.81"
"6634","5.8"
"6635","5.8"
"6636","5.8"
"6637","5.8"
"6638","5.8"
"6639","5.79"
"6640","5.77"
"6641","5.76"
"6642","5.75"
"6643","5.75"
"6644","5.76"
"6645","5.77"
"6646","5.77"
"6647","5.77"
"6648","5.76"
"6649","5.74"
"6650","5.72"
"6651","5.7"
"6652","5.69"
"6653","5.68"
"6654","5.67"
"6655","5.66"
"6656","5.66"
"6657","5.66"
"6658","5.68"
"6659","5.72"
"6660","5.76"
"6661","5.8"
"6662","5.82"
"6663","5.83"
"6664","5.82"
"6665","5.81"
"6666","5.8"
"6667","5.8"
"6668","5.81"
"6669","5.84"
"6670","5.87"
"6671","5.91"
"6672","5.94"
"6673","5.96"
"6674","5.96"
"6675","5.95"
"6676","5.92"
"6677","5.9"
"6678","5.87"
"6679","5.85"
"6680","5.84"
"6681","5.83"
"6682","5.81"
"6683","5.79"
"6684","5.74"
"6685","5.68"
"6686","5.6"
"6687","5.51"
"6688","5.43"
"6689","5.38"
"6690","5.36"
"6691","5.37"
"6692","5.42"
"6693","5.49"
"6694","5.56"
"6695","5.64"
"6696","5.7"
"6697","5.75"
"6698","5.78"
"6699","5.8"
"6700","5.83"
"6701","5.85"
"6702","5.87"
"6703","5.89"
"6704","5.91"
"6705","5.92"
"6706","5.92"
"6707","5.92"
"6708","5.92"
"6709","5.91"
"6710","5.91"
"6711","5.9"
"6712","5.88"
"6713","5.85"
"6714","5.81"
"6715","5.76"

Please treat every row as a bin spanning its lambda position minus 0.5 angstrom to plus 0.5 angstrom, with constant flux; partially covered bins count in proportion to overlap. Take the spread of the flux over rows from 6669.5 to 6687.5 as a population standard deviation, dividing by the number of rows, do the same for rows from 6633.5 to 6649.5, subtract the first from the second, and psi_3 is -0.102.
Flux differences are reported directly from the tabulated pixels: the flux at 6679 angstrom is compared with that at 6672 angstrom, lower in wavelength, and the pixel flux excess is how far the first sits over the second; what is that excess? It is -0.1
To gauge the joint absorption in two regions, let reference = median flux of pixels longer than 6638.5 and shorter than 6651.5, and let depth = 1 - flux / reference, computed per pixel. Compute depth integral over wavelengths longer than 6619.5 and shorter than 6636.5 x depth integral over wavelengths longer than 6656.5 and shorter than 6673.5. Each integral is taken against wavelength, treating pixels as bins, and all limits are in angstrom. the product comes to 0.046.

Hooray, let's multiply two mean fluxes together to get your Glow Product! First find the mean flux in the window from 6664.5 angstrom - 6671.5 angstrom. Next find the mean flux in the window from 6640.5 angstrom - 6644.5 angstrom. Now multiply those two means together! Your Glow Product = 33.6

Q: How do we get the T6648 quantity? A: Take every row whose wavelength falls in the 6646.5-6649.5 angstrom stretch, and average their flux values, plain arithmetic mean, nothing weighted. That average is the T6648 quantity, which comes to 5.76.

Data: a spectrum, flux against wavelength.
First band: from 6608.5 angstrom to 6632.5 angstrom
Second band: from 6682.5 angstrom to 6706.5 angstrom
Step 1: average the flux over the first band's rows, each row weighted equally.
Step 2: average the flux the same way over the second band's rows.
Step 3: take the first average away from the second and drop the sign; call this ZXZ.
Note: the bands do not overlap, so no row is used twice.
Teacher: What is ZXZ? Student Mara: 0.33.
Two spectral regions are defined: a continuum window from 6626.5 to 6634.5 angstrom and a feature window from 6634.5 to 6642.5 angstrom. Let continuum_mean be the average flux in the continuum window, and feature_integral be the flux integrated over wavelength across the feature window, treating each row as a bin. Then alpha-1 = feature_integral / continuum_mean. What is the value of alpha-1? 7.86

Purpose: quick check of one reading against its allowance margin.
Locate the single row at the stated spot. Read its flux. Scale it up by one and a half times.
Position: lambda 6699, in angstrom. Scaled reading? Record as 8.70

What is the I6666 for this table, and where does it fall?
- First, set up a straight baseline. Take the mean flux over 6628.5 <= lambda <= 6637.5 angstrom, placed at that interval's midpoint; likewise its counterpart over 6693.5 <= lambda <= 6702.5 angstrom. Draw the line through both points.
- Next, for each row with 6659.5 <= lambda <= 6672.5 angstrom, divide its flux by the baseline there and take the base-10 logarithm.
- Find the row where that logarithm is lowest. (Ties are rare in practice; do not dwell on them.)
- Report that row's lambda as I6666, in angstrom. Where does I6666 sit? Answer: 6660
